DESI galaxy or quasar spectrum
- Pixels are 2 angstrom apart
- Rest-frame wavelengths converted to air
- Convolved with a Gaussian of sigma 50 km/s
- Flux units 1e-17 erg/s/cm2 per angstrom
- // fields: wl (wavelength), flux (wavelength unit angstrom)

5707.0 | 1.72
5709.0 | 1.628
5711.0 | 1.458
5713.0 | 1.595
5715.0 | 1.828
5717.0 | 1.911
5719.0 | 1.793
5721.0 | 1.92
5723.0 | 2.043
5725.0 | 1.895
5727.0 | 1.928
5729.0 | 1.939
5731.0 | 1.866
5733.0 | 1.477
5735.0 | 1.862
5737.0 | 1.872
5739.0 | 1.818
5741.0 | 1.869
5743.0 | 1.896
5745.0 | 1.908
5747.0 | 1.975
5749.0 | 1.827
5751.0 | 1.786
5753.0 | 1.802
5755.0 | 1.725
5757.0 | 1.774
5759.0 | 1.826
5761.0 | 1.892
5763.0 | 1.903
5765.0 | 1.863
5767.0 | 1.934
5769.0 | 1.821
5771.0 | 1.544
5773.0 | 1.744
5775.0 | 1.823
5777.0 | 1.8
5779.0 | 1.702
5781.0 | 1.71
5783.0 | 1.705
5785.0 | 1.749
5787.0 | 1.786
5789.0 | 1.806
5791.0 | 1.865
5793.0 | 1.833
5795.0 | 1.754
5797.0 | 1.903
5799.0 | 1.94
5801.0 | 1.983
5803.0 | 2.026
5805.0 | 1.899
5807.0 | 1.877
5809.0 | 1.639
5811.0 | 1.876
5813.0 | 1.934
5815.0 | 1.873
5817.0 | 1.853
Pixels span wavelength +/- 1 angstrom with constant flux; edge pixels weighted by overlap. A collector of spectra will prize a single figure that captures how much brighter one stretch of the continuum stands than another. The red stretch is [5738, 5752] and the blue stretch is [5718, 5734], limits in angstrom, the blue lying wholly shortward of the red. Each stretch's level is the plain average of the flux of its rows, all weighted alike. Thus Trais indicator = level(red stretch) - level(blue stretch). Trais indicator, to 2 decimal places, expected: 0.01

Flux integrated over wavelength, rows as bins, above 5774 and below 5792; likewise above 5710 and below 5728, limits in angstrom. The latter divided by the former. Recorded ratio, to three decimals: 1.027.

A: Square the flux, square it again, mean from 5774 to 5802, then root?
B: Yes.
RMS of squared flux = 3.30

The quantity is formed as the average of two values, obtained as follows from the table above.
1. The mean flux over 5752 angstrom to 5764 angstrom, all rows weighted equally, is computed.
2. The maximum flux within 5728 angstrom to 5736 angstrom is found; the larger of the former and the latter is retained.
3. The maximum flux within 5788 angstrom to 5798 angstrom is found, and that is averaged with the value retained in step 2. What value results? 1.92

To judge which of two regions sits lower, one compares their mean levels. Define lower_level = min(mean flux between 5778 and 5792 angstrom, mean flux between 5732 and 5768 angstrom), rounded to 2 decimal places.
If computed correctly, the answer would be 1.76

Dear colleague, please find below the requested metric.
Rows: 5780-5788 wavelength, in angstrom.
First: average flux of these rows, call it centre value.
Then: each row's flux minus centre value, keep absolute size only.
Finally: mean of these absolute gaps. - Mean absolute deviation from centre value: 0.030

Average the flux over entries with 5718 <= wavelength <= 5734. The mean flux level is 1.86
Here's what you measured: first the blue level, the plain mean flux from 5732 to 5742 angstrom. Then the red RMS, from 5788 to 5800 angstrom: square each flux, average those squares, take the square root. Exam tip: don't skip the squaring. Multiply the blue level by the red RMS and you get 3.29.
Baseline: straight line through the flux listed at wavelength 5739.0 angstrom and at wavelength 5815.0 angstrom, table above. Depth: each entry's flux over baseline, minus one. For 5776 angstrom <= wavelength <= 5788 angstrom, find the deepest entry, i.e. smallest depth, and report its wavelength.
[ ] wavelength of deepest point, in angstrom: 5779.0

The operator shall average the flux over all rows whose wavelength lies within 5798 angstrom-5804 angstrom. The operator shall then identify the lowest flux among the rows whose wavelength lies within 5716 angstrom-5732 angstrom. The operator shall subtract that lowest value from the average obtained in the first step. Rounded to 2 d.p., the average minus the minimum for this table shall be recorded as 0.19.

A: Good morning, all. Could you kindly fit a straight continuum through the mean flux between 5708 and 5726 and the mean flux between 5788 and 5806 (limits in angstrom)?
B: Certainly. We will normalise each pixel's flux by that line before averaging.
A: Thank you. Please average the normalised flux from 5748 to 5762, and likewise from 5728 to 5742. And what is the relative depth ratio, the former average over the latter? 0.980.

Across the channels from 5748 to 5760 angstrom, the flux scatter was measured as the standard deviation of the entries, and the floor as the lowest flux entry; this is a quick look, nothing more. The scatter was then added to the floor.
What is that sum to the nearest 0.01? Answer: 1.76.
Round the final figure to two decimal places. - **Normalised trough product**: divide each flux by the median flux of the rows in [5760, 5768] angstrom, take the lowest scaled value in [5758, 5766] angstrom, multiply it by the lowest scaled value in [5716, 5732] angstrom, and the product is 0.91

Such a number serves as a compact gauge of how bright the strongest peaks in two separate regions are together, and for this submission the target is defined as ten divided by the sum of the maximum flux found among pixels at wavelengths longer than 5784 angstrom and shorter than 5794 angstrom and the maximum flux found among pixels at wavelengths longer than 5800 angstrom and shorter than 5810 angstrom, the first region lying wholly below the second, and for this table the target 2.57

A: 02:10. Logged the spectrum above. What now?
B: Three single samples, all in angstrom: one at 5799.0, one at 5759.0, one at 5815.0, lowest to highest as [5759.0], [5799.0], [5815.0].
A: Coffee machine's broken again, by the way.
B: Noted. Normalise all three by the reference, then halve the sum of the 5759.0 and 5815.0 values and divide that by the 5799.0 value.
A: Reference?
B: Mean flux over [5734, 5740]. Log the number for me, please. 0.95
